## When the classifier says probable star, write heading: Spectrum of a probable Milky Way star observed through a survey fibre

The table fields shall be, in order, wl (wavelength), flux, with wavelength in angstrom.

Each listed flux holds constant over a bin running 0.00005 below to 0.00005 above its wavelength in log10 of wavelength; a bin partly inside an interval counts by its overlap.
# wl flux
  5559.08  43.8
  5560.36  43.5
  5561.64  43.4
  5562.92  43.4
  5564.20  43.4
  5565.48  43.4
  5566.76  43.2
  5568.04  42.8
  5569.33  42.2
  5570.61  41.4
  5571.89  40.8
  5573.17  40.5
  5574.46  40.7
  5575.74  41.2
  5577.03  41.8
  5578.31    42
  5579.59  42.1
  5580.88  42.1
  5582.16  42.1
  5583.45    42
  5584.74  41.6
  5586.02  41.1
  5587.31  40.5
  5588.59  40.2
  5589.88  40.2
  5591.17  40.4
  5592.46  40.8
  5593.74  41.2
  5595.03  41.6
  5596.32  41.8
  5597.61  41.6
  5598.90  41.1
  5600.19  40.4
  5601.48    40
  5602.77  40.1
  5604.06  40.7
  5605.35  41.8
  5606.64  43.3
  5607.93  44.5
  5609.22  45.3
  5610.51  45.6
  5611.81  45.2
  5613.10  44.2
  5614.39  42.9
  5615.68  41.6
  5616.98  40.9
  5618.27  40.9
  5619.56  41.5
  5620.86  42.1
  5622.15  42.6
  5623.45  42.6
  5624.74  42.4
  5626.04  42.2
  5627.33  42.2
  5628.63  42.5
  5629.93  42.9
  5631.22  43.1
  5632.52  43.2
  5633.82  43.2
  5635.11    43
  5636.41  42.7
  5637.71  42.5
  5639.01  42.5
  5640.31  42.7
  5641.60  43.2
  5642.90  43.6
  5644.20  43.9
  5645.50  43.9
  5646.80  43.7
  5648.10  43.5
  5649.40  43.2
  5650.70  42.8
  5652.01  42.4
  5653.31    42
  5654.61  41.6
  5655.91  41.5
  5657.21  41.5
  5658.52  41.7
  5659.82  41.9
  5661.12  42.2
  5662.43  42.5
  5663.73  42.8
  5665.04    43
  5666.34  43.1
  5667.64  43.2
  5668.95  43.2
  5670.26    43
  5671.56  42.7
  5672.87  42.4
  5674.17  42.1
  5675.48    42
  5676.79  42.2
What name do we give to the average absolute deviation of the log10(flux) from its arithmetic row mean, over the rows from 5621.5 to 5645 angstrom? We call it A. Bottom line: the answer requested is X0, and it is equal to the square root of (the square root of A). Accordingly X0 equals 0.25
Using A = 0.0039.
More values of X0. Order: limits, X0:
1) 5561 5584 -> 0.30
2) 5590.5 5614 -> 0.36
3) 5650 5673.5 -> 0.27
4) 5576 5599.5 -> 0.28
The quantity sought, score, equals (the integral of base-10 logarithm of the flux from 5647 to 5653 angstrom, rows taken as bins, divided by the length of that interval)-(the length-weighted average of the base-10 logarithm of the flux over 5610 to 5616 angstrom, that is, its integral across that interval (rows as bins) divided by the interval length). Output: -0.011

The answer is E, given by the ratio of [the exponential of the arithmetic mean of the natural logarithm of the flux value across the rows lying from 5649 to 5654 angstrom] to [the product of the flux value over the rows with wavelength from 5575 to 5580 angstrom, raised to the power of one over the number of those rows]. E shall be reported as 1.02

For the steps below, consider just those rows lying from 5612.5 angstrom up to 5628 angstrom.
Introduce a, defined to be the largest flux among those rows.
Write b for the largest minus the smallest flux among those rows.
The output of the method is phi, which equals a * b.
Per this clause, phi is 146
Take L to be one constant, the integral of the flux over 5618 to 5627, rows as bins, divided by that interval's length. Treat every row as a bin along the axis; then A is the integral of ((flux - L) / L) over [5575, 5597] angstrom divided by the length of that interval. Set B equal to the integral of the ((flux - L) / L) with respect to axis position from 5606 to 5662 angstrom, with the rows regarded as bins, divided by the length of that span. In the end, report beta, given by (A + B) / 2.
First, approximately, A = -0.02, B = 0.017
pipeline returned -0.001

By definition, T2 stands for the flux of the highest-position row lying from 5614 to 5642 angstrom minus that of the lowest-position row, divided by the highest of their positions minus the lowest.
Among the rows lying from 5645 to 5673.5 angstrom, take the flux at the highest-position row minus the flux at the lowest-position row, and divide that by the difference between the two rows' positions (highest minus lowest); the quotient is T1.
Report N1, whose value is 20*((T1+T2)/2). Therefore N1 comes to -0.44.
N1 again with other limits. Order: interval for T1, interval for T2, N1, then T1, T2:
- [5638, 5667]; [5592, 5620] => 0.48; 0.02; 0.03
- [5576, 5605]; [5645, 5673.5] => -0.96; -0.04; -0.05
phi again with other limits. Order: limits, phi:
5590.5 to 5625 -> 255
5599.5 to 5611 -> 255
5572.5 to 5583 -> 67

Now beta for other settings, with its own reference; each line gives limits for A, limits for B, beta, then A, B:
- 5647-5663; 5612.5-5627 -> 0.003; 0.00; 0.001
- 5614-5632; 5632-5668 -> 0.008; 0.00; 0.015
